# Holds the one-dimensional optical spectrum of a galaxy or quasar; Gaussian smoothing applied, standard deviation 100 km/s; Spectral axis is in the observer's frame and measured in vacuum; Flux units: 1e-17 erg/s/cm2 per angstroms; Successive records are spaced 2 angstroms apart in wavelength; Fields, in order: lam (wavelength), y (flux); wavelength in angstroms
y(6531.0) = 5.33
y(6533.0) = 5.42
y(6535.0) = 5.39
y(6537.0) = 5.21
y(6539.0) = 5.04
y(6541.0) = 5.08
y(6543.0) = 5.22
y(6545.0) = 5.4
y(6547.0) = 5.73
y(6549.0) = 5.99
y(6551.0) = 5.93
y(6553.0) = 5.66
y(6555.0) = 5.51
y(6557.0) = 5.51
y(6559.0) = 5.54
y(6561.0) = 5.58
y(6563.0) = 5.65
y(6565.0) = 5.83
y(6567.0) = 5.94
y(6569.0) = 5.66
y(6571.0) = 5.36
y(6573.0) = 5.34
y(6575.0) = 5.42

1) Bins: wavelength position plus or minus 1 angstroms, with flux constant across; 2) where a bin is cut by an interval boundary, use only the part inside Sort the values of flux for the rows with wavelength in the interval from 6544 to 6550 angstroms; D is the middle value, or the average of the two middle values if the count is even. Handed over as 5.7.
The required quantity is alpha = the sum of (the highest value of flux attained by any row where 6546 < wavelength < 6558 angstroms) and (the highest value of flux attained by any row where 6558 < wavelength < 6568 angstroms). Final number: 11.9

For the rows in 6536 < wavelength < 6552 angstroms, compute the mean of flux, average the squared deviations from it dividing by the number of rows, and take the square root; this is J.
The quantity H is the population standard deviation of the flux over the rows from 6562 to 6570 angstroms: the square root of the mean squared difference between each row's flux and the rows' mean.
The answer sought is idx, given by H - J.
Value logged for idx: -0.24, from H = 0.121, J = 0.357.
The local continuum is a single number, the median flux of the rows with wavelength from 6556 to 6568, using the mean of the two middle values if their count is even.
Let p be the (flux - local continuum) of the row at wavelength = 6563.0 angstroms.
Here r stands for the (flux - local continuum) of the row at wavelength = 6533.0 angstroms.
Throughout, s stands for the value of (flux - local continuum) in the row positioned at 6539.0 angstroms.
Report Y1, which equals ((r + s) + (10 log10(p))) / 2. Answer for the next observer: -7.7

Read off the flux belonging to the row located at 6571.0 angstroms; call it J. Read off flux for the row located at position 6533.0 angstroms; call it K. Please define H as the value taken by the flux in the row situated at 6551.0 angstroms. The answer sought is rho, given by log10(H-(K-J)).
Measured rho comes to 0.769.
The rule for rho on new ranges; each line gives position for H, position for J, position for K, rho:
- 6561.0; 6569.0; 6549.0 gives 0.720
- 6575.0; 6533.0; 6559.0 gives 0.724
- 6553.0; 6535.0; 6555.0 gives 0.744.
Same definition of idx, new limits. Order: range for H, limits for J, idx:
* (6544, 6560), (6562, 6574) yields -0.02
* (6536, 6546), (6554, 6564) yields 0.07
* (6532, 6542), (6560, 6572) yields -0.03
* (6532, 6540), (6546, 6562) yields -0.02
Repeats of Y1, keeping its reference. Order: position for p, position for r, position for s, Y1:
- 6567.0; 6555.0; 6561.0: -2.5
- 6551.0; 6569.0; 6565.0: -2.4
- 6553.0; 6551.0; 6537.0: -6.8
